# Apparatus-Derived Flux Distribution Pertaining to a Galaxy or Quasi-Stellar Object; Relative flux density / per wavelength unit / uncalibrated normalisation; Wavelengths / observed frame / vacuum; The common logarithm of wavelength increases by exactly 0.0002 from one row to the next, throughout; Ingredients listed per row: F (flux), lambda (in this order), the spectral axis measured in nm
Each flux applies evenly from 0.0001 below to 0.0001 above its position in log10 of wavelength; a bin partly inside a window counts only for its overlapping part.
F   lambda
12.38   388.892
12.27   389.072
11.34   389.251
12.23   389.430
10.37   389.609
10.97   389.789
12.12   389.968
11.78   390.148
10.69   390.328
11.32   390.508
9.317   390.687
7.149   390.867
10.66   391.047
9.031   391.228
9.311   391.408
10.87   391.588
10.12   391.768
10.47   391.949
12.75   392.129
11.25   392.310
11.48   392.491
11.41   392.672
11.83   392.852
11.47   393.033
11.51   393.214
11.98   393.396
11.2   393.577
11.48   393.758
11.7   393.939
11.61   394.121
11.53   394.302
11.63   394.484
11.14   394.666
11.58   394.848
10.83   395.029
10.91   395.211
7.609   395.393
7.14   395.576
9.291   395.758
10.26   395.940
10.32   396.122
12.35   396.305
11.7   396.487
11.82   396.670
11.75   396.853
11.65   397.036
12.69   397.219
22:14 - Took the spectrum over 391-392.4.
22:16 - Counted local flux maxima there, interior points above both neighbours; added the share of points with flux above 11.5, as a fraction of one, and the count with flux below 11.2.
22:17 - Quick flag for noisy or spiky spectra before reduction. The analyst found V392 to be 8.1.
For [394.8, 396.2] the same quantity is 8.1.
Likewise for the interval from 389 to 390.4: 5.5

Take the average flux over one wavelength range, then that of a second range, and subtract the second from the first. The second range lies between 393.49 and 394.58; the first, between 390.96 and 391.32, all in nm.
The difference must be -1.7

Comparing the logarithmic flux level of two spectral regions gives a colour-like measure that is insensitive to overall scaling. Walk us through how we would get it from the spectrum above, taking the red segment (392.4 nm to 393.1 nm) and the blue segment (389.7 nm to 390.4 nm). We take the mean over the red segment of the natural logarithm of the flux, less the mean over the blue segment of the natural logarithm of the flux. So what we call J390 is 0.015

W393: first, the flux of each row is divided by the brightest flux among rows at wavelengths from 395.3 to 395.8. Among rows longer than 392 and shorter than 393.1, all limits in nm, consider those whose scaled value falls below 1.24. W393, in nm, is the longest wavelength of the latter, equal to 393.033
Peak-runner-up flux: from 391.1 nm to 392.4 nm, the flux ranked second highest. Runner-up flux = 11.25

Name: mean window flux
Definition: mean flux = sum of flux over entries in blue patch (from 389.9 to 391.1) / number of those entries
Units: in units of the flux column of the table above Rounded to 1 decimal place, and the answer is 10.4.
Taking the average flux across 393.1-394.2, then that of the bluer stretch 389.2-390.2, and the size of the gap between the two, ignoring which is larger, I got 0.11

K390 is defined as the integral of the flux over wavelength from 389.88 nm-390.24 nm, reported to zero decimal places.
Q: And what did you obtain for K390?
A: 4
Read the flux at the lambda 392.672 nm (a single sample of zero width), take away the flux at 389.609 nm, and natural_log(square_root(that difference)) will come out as 0.02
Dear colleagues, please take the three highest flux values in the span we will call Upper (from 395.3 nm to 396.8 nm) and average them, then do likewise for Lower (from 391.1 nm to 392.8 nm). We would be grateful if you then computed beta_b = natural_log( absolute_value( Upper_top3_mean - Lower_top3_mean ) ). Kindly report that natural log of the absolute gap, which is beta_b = -2.6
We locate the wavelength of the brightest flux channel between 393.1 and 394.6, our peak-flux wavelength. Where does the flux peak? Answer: 393.396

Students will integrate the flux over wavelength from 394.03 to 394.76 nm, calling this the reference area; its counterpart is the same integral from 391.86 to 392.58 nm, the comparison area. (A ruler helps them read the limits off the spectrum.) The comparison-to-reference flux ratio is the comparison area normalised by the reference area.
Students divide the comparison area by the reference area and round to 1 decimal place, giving 1.0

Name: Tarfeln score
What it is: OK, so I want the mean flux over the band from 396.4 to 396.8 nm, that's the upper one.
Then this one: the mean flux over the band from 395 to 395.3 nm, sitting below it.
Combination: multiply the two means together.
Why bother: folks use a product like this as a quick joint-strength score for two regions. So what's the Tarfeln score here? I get 128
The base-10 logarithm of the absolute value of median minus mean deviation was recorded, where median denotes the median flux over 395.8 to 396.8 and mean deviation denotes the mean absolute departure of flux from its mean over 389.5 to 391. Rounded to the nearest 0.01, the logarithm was 1.02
